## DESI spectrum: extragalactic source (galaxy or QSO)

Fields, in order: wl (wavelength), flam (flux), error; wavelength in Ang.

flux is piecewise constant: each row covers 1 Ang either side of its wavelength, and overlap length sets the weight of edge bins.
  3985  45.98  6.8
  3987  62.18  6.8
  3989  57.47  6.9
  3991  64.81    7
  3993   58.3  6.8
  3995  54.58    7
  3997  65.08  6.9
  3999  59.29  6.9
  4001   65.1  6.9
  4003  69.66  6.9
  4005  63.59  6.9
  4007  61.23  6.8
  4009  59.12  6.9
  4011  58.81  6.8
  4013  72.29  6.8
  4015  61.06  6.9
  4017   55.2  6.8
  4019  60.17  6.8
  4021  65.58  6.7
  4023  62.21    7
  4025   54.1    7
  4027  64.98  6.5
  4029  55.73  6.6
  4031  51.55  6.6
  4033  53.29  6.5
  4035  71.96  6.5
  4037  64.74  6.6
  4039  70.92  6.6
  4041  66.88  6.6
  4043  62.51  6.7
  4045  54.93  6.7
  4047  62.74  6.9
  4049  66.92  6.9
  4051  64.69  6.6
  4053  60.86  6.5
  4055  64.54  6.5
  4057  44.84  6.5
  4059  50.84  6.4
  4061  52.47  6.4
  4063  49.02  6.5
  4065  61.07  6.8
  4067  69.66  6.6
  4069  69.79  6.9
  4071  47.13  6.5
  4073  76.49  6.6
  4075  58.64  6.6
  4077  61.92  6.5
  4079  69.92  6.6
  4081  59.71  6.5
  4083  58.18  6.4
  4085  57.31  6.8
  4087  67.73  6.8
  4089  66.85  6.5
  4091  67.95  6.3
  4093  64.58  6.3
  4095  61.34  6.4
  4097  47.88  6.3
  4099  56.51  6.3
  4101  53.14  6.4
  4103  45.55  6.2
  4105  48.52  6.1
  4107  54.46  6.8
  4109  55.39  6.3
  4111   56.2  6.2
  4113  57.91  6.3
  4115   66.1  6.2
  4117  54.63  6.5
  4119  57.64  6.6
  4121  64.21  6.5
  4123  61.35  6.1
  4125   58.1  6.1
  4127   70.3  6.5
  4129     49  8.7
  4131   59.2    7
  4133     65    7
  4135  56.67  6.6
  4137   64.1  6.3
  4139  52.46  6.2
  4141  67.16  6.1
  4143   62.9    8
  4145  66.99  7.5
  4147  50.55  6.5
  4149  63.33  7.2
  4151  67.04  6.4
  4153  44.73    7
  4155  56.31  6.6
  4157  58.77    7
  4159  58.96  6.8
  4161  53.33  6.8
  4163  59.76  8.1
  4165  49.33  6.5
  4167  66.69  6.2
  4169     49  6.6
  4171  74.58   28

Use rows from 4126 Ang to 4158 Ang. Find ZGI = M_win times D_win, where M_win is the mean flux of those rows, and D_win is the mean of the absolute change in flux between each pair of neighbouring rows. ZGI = 625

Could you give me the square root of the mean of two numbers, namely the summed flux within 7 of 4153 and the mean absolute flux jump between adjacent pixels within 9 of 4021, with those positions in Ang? 14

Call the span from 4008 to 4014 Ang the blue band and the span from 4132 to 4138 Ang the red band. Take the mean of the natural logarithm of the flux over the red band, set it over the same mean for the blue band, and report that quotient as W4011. 0.99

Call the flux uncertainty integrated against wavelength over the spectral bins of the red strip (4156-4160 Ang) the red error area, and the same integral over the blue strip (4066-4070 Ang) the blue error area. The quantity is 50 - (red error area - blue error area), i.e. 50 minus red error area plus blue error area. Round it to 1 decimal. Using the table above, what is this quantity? 49.4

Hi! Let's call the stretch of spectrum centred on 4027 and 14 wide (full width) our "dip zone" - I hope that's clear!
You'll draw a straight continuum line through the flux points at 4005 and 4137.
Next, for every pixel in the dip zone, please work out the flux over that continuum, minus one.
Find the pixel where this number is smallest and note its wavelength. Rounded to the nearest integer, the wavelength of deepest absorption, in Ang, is 4031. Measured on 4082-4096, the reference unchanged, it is 4085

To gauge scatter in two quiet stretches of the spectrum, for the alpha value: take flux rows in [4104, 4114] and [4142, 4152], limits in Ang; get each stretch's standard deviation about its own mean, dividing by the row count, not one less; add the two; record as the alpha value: 9.3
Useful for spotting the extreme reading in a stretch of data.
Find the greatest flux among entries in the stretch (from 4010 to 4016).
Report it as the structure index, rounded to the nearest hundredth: 72.29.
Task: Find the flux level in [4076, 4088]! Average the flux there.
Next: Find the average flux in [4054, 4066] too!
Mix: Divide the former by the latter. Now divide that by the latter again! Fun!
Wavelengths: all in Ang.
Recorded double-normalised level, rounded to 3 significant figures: 0.0216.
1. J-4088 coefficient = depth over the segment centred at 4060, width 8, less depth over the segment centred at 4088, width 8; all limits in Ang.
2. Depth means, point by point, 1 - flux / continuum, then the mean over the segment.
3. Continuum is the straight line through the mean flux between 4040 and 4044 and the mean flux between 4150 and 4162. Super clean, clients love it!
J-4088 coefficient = 0.28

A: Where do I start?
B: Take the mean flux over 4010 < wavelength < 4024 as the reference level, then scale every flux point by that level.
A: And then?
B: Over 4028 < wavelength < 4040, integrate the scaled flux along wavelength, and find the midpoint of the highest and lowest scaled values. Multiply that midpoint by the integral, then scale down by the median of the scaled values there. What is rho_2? 12.1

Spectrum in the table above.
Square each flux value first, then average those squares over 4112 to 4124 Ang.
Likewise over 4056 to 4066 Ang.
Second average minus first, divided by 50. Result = -19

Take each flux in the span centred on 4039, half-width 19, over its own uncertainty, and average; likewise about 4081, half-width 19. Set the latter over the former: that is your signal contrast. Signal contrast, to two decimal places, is 1.02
